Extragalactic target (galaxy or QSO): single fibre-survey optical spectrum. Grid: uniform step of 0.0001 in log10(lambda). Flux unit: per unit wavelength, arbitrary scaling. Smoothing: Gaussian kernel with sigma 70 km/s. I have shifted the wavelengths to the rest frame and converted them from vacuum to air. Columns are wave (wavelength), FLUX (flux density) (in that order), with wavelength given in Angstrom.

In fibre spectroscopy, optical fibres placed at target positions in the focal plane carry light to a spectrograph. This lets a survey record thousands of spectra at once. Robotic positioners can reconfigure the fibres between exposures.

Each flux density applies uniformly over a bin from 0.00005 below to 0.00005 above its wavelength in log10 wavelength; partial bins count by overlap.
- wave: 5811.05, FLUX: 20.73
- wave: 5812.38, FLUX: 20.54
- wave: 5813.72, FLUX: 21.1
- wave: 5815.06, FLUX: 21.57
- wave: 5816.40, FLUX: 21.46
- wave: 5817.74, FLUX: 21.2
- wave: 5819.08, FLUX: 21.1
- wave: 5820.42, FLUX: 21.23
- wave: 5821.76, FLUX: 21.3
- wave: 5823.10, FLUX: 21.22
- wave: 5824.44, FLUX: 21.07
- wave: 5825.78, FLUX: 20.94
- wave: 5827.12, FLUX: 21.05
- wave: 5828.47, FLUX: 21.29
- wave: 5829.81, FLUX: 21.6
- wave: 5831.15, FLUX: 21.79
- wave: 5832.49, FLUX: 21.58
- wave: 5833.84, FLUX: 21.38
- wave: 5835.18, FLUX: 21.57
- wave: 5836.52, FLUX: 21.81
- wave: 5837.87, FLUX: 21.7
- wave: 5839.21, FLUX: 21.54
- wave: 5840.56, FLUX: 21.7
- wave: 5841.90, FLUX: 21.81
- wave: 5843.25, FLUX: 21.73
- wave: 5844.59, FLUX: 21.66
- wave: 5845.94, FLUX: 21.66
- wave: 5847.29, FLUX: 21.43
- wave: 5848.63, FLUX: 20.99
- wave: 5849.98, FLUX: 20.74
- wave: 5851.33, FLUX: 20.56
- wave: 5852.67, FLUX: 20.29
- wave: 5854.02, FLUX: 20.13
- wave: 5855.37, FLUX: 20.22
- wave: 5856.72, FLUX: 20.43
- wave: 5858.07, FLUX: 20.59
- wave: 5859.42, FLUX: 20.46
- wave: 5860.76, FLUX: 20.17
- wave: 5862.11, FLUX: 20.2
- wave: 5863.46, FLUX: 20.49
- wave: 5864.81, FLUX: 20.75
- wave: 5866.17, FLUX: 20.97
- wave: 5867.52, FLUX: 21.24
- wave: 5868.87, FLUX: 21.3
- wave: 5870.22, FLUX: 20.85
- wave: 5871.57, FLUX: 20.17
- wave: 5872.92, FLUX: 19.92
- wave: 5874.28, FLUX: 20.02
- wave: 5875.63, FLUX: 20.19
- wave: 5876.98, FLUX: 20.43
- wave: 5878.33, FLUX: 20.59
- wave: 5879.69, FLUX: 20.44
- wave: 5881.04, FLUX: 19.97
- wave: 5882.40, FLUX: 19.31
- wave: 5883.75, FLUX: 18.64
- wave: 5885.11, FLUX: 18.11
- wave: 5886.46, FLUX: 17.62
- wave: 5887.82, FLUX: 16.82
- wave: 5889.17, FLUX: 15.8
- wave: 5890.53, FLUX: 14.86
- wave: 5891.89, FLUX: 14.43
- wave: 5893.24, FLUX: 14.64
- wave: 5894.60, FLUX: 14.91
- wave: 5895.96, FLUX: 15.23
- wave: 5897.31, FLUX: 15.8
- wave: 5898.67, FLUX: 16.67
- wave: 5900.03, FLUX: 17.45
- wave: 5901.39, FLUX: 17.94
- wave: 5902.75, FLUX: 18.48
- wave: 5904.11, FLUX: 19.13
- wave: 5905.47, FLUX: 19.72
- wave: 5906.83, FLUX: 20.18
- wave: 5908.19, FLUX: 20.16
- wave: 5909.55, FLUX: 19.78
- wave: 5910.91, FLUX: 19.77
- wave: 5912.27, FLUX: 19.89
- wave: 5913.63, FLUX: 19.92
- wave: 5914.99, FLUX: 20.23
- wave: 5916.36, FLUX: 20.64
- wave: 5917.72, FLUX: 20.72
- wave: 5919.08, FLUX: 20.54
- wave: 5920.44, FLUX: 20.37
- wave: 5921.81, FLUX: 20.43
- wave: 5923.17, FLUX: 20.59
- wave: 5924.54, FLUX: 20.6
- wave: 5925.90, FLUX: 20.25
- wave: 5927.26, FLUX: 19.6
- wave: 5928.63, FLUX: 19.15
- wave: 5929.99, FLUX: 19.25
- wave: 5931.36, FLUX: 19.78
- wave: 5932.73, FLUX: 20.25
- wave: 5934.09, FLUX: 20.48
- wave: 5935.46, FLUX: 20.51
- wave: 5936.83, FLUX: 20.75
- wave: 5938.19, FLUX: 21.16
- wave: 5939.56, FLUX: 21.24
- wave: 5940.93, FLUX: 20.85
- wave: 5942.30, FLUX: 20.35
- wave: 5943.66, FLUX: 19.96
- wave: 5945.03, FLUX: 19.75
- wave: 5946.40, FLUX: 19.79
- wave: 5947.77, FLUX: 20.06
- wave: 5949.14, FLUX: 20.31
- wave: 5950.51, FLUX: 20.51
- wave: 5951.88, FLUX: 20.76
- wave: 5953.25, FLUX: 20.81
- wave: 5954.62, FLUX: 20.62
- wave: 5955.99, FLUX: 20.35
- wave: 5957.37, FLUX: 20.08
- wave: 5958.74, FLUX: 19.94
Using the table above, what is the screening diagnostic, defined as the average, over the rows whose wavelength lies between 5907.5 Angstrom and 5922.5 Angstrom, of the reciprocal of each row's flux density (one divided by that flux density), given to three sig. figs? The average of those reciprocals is 0.0495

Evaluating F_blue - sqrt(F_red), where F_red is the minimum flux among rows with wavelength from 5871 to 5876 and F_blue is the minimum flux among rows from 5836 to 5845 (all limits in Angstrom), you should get 17.1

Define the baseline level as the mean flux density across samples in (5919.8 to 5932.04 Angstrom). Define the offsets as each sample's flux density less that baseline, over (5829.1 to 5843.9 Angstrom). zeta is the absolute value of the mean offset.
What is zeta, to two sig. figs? 1.7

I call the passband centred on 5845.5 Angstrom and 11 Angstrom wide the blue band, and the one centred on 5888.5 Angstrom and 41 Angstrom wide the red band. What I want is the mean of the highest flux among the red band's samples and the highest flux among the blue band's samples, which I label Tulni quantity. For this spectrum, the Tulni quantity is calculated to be 21.6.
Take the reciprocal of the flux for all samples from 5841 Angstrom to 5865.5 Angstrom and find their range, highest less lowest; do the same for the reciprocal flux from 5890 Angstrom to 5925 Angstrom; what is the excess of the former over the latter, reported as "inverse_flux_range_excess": -0.017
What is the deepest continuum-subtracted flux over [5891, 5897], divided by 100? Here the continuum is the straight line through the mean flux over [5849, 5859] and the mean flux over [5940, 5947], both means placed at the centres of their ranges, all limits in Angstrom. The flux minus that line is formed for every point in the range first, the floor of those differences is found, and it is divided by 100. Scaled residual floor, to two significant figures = -0.059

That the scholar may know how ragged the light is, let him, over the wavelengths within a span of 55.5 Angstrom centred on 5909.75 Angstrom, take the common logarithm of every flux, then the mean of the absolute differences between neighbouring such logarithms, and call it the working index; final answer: 0.010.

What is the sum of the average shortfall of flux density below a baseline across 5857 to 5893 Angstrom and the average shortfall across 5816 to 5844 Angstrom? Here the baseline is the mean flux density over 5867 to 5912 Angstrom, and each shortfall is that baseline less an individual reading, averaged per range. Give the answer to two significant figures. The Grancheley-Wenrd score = -3.8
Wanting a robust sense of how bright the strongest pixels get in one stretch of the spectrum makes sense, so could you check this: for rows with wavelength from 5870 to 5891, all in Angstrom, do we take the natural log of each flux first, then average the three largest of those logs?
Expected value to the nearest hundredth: 3.03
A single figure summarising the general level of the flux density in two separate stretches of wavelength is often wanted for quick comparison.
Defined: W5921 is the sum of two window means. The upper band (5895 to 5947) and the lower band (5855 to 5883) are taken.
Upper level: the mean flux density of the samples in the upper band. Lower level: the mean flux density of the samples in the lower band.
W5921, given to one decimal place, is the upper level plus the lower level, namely 40.1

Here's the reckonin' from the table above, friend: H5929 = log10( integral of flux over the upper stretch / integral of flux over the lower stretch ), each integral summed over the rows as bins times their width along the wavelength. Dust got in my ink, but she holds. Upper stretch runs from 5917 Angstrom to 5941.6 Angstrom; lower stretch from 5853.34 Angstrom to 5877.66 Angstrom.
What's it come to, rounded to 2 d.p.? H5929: 0.00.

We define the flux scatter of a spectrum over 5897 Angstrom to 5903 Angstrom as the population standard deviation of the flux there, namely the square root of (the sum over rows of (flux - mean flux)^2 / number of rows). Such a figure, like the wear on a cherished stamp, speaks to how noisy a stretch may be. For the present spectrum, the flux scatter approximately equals 0.95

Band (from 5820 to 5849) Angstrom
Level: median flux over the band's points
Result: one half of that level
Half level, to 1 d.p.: 10.8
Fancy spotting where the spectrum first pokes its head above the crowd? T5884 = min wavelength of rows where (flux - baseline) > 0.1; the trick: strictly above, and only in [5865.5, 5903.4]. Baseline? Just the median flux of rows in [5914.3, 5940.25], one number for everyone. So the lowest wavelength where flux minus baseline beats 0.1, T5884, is 5866.17 Angstrom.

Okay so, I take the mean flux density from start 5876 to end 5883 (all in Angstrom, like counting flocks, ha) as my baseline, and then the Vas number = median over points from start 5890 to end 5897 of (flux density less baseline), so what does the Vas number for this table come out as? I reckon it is -5.3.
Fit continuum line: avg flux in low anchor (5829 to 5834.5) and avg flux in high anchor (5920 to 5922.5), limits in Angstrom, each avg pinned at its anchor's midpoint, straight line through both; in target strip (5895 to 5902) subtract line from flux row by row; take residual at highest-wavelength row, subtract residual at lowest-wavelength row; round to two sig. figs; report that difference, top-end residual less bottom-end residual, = 2.8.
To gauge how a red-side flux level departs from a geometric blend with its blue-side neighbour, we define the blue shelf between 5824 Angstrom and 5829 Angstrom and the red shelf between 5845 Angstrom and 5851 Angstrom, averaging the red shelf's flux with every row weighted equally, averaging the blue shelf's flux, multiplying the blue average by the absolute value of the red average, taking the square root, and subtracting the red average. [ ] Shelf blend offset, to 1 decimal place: -0.1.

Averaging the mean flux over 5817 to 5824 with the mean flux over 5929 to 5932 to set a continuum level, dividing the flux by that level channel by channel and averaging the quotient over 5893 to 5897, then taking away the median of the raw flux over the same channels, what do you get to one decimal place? -14.2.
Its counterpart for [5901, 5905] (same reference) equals -17.6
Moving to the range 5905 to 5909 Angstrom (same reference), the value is -19.2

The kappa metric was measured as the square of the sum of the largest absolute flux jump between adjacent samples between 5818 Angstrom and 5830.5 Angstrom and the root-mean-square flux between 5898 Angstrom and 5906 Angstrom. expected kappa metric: 345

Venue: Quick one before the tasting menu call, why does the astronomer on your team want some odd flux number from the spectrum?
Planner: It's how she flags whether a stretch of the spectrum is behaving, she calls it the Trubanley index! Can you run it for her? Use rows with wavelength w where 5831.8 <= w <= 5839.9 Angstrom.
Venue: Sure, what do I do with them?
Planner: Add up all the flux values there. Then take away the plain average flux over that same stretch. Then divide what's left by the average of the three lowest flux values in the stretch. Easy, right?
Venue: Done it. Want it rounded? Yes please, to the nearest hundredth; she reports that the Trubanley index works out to 5.02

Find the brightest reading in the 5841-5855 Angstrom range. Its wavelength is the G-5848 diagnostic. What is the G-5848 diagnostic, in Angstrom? 5841.90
